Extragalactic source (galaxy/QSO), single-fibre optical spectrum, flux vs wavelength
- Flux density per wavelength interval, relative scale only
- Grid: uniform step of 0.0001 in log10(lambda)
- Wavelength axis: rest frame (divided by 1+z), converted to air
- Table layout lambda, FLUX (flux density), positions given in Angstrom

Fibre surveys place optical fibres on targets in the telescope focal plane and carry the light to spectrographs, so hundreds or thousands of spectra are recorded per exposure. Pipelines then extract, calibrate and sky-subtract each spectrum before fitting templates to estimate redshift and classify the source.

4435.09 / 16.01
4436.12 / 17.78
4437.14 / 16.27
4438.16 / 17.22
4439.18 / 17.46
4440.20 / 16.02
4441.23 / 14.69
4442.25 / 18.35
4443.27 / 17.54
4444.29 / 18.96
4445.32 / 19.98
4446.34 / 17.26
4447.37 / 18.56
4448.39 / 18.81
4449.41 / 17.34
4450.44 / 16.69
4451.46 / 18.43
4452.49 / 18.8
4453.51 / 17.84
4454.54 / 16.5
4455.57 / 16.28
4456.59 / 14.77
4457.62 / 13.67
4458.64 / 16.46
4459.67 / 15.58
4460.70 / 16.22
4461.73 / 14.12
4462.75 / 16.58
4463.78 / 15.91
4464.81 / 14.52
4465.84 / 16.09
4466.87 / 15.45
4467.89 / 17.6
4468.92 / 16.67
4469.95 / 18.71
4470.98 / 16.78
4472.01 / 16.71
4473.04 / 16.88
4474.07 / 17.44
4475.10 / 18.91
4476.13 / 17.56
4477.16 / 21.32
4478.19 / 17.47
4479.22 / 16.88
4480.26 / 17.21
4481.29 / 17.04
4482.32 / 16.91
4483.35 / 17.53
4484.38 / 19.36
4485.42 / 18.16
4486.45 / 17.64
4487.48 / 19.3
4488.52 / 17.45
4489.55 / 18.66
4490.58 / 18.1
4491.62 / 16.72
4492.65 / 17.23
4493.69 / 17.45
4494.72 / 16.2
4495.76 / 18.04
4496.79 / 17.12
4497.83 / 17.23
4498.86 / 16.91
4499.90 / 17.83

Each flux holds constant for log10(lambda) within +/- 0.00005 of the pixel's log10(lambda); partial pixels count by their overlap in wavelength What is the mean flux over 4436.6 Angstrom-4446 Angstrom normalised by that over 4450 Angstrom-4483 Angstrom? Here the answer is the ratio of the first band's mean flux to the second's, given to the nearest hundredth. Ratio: 1.03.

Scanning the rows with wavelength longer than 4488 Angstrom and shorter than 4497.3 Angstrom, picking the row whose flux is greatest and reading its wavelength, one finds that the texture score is 4489.55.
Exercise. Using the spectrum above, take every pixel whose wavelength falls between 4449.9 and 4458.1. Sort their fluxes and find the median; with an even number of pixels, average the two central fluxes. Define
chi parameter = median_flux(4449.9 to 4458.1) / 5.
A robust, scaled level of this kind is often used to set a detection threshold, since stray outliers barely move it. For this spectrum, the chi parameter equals 3.32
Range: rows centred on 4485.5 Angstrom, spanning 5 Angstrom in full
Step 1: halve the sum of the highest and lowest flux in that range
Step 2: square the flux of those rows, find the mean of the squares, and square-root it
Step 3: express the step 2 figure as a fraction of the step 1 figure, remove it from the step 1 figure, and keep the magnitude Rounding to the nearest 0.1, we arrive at 17.4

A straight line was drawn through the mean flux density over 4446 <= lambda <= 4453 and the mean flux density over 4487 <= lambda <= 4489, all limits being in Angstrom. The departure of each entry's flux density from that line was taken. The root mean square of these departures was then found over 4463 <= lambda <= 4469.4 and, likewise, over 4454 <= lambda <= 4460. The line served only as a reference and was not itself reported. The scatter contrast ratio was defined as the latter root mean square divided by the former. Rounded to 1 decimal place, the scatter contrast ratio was 1.2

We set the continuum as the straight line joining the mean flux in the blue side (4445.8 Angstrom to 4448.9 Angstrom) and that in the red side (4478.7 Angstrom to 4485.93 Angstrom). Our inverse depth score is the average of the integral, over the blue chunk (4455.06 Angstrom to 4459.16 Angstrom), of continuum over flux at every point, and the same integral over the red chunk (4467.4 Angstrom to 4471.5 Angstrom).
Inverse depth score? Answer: 4.54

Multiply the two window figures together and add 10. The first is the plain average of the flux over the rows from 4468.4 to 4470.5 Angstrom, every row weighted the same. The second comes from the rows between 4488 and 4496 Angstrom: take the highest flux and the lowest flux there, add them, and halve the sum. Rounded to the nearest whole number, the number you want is 318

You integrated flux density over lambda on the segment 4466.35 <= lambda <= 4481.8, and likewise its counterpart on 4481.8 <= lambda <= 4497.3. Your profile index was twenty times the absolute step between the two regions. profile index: 86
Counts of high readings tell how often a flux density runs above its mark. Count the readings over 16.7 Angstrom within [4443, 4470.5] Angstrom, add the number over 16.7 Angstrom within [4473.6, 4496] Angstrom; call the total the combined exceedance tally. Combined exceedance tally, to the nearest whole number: 33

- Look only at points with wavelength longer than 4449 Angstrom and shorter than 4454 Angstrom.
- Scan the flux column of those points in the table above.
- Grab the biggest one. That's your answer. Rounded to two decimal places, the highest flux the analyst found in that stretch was 18.80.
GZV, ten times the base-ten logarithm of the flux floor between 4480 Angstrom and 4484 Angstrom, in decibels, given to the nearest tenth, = 12.3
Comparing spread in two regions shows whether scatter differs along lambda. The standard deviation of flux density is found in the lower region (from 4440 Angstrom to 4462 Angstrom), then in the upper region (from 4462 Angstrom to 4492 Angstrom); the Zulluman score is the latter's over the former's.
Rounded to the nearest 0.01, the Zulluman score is 0.78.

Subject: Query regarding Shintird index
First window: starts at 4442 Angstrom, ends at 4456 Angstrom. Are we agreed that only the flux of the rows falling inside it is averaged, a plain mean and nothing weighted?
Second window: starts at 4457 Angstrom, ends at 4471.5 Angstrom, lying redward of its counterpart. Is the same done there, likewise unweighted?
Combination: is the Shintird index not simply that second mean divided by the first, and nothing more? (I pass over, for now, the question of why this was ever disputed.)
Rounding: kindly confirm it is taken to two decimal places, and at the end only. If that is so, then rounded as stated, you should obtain 0.89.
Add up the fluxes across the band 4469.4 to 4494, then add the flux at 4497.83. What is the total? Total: 445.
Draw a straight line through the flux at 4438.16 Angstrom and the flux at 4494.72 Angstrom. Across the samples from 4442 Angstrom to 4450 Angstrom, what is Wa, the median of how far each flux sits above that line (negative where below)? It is 1.35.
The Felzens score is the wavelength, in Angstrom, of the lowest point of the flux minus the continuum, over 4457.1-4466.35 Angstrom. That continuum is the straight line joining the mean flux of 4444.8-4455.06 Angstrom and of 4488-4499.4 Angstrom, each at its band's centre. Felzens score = 4457.62 Angstrom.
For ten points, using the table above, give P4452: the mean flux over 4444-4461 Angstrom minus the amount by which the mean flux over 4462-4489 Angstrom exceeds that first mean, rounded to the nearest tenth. 17.0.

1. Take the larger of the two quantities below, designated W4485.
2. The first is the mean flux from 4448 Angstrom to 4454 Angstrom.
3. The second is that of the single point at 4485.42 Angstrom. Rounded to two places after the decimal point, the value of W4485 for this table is 18.16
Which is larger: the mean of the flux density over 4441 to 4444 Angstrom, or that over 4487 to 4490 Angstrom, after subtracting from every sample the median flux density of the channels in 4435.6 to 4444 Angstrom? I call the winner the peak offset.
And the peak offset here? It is 1.1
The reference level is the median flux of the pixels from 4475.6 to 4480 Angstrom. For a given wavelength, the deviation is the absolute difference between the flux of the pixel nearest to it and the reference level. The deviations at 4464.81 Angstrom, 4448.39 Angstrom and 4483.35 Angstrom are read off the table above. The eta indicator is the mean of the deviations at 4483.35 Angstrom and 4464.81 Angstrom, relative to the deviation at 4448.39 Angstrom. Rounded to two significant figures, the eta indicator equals 1.2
